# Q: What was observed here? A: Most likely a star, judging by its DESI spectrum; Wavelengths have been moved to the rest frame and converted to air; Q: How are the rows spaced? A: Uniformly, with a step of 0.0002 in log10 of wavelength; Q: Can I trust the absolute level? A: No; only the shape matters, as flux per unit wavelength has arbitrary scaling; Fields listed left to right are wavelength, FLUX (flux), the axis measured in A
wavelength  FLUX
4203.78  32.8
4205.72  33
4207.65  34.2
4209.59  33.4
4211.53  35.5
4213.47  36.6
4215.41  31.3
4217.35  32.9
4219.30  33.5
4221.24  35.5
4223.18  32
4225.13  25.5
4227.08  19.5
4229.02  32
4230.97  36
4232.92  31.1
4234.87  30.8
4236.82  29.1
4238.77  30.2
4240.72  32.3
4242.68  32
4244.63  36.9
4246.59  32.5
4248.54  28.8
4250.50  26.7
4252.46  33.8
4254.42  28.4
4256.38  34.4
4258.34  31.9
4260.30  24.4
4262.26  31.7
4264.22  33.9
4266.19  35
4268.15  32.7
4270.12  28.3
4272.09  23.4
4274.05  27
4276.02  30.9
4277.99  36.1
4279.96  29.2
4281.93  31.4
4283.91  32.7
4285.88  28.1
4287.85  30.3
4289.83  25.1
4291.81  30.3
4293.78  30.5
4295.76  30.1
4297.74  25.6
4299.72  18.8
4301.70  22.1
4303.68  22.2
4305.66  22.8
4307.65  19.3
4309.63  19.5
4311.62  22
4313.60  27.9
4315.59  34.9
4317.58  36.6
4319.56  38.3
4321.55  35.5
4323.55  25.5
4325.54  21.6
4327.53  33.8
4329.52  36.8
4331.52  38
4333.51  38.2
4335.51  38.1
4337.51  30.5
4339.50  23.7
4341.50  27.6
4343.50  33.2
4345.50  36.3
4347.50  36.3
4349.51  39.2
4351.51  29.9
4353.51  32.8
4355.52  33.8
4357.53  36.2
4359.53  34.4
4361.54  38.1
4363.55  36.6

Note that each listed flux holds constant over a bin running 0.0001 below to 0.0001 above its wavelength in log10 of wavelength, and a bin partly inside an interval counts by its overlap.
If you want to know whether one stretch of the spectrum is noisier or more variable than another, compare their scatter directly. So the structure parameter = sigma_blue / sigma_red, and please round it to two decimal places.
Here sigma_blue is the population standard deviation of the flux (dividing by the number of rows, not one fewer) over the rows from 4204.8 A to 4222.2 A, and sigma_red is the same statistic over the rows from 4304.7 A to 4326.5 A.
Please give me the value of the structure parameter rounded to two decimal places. 0.22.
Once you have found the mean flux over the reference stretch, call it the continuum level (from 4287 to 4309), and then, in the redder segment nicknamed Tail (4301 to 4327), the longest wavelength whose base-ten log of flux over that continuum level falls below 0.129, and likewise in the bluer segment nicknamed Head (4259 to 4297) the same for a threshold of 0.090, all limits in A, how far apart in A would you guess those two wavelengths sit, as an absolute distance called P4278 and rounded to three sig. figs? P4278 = 29.8 A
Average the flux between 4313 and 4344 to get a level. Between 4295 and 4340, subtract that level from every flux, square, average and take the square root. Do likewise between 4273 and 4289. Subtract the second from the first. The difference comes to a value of 4.7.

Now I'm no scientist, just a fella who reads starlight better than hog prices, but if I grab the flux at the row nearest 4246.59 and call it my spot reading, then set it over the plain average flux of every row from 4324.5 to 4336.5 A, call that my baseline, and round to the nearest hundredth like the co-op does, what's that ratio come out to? 0.94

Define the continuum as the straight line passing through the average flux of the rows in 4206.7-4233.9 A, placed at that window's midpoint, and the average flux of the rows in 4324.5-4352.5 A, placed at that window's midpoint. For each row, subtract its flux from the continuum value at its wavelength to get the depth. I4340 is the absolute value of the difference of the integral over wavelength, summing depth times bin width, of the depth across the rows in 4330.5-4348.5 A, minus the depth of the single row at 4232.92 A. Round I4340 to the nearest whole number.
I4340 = 9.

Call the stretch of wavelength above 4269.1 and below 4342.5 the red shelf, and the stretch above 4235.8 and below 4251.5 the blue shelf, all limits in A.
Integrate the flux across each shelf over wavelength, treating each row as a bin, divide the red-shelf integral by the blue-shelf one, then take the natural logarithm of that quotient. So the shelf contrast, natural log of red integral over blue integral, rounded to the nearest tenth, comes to 1.5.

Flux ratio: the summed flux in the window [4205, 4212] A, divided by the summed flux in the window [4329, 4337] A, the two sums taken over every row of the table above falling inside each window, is 0.90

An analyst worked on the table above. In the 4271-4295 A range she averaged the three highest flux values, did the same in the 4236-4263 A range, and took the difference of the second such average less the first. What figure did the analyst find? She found 1.6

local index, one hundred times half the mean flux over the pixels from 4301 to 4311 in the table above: 1059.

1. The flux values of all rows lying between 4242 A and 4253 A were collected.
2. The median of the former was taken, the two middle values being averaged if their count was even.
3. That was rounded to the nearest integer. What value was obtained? 32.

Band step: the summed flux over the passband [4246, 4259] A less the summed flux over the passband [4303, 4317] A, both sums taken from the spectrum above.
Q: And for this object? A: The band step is 48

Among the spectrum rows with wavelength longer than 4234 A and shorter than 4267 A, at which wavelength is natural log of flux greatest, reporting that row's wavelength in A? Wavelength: 4244.63 A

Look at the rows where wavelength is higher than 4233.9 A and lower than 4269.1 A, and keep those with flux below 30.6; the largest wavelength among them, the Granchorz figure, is 4260.30 A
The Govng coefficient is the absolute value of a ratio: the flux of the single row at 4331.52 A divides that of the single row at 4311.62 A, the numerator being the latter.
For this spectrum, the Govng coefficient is 0.58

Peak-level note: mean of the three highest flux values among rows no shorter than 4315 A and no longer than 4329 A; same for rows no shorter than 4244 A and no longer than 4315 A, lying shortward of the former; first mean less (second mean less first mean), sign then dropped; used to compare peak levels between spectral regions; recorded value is 38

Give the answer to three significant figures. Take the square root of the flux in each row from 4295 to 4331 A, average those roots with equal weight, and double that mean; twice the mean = 10.4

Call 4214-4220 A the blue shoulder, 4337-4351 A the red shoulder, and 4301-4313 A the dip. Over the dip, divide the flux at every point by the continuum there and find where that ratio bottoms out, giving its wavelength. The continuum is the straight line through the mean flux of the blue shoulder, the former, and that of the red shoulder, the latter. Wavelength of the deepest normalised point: 4307.65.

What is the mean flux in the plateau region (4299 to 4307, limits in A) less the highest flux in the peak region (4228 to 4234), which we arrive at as -15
